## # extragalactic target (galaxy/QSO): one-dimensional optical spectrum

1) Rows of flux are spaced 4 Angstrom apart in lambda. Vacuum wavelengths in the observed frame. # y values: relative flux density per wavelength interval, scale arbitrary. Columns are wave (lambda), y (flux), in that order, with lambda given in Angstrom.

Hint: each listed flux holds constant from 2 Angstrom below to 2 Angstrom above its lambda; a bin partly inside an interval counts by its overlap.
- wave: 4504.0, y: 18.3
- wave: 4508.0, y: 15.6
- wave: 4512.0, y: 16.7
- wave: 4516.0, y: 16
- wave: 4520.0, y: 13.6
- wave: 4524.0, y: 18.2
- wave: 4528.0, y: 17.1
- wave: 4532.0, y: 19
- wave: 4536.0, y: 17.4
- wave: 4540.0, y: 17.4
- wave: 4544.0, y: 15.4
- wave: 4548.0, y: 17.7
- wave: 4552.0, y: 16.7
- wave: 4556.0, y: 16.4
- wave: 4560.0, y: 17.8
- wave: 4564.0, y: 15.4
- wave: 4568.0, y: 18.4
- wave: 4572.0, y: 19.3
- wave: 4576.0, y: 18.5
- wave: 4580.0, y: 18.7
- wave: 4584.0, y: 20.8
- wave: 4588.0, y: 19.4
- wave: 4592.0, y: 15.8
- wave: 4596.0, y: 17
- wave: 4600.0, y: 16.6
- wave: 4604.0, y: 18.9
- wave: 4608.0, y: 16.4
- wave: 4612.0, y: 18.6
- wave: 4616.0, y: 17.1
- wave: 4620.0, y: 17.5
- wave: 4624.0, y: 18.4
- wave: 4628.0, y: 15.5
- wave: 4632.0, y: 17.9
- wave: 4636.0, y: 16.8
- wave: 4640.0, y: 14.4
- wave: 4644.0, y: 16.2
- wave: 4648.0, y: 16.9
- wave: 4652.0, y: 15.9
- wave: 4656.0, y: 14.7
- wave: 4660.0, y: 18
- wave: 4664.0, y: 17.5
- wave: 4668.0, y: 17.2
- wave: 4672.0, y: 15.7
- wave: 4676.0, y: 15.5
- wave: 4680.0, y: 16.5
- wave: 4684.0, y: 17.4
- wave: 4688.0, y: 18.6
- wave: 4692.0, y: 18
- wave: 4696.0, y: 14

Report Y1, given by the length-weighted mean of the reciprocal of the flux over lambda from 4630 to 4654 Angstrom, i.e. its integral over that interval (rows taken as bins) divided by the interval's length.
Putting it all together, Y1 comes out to 0.061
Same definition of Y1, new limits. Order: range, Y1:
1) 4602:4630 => 0.057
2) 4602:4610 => 0.057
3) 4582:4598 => 0.055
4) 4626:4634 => 0.060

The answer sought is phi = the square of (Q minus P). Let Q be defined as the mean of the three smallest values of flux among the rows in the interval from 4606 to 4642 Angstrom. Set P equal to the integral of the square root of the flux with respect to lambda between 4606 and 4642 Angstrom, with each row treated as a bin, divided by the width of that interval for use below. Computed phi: 128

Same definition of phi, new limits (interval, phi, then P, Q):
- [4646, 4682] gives 127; 4.05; 15.3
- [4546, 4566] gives 146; 4.10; 16.2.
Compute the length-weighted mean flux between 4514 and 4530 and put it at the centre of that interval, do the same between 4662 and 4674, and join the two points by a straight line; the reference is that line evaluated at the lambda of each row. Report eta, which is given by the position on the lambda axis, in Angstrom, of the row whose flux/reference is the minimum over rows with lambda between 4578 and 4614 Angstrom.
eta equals 4592.0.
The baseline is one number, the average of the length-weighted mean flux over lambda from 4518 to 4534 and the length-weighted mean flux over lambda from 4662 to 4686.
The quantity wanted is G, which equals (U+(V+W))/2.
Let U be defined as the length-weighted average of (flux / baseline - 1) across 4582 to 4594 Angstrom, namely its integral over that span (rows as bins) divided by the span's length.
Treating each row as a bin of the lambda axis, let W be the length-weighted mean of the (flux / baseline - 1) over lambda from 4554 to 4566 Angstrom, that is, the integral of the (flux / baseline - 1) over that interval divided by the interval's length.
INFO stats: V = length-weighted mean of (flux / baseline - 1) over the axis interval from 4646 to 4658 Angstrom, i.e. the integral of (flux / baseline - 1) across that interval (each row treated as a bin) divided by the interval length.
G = 0.02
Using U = 0.111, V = -0.06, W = -0.02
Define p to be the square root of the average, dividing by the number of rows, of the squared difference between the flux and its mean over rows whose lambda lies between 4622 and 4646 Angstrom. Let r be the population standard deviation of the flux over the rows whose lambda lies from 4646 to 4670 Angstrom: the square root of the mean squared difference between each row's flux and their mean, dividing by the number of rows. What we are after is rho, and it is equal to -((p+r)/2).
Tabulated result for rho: -1.23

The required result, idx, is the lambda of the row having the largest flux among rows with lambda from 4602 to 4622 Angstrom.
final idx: 4604.0 Angstrom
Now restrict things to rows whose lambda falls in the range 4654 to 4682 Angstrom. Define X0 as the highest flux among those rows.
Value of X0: 18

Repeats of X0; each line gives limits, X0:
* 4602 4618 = 18.9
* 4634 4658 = 16.9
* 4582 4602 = 20.8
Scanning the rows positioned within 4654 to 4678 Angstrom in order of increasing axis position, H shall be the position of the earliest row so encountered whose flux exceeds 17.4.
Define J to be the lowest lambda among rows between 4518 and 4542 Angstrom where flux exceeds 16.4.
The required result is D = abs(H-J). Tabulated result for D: 136 Angstrom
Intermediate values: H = 4660.0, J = 4524.0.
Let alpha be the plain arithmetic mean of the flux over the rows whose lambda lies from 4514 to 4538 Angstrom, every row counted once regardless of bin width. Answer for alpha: 16.88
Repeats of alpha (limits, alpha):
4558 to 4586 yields 18.41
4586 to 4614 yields 17.53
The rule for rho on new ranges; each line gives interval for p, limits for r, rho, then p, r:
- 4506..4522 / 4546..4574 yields -1.18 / 1.15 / 1.2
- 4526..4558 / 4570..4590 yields -0.89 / 0.98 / 0.8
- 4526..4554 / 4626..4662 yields -1.10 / 1.00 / 1.2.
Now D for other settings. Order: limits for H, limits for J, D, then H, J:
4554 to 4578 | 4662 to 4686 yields 104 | 4560.0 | 4664.0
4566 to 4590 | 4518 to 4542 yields 44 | 4568.0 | 4524.0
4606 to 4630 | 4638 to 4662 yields 36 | 4612.0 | 4648.0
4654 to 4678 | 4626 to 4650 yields 28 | 4660.0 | 4632.0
